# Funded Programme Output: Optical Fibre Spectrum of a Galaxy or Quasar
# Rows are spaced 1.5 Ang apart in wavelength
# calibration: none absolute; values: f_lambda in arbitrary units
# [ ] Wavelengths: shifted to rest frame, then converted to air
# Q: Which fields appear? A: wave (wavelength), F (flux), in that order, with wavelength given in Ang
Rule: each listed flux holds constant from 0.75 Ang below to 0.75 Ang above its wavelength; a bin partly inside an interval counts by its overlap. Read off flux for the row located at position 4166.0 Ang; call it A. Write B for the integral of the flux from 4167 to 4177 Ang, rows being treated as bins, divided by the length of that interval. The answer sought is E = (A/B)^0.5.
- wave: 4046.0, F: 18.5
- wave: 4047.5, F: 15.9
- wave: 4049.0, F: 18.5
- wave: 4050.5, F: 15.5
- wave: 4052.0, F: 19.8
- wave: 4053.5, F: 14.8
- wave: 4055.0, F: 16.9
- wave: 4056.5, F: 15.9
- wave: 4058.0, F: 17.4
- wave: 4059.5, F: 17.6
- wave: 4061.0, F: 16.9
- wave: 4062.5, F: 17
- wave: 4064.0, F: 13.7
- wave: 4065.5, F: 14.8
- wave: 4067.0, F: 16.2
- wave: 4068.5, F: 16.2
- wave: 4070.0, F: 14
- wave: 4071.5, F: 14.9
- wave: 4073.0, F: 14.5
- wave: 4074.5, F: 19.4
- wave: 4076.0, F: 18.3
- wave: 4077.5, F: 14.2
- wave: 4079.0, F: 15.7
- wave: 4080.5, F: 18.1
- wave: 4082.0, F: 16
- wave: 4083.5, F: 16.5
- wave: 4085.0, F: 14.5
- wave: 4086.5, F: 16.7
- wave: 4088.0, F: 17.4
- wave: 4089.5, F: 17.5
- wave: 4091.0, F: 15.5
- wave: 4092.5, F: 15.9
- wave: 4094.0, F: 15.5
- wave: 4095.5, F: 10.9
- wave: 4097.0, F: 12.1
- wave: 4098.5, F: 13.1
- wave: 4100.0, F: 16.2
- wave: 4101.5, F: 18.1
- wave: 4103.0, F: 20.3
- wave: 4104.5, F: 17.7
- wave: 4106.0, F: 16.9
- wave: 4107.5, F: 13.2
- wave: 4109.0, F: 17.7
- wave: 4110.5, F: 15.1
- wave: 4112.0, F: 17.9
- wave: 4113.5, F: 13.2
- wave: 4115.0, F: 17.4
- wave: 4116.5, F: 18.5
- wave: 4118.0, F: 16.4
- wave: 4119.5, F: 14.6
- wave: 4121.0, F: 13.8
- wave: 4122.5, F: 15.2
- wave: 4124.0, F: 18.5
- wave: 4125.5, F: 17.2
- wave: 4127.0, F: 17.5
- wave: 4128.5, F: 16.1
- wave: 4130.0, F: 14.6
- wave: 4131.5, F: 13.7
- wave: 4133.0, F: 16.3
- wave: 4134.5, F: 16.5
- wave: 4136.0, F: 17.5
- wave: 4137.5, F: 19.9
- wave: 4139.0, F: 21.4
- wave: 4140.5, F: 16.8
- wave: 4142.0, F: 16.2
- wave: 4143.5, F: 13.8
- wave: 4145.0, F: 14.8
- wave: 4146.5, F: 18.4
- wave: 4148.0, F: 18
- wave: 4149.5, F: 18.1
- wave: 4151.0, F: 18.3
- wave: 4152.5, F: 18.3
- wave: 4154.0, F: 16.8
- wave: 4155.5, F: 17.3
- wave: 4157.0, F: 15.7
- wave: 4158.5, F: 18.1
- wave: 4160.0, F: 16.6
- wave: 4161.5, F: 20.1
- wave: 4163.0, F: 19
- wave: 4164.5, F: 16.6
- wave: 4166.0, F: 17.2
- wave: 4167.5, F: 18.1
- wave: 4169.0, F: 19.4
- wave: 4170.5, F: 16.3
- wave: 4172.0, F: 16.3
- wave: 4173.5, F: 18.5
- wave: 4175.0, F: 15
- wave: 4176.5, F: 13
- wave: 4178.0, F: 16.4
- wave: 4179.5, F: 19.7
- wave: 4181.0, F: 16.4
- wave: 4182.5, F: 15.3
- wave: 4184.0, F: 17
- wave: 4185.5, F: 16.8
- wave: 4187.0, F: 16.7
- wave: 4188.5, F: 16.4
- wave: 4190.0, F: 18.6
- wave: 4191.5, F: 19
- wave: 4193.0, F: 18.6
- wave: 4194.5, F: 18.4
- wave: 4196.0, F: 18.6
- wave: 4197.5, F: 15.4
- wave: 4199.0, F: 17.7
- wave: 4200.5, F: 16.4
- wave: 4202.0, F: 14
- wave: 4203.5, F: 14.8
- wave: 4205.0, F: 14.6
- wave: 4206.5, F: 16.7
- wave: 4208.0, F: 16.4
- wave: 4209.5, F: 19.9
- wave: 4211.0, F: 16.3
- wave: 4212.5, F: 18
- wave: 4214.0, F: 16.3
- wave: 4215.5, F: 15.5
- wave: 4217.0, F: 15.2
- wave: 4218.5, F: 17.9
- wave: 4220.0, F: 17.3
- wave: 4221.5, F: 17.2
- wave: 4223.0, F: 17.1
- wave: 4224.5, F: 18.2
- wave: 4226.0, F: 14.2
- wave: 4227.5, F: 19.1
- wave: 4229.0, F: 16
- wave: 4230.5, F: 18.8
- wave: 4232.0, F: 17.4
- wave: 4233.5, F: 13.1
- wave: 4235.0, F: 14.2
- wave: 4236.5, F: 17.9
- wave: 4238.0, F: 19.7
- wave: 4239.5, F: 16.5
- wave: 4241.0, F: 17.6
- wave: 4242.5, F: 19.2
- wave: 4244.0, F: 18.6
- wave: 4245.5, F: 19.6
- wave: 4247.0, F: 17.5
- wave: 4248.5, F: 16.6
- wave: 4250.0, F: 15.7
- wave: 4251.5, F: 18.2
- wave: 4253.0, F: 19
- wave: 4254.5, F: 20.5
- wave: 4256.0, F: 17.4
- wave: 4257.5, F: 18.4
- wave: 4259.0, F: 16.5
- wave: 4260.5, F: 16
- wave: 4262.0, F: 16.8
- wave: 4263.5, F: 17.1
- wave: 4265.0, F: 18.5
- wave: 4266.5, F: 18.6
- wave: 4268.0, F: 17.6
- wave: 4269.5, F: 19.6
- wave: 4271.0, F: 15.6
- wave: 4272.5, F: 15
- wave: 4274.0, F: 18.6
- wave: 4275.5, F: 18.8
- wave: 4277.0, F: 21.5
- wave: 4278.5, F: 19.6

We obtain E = 1.01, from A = 17.2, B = 16.7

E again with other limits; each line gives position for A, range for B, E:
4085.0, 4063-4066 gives 1.00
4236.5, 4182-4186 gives 1.04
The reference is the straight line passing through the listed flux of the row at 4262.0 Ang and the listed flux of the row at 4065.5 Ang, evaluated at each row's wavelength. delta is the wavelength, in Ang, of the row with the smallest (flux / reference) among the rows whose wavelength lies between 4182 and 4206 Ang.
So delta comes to 4202.0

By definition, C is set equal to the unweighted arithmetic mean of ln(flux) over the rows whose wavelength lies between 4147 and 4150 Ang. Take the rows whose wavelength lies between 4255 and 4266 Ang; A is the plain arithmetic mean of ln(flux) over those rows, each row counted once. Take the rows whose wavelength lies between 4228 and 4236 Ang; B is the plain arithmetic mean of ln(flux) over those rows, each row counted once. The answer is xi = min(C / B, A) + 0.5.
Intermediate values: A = 2.85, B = 2.76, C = 2.89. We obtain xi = 1.549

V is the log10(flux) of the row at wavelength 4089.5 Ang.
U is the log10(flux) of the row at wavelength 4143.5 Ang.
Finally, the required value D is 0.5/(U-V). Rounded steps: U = 1.14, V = 1.243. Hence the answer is -5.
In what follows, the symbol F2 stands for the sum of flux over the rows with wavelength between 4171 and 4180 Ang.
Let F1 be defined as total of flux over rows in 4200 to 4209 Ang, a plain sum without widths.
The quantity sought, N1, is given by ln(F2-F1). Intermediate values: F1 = 93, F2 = 99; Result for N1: 1.8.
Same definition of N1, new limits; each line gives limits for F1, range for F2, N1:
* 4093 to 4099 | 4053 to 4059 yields 2.6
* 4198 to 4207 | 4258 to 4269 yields 3.3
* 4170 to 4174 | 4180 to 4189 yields 3.9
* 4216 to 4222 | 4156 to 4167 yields 4.0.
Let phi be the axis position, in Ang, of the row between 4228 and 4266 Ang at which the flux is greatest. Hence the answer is 4254.5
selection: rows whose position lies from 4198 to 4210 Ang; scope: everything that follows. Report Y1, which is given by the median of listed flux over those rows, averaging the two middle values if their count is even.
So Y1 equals 16.4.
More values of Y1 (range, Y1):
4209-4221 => 16.8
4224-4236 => 16.7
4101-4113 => 17.7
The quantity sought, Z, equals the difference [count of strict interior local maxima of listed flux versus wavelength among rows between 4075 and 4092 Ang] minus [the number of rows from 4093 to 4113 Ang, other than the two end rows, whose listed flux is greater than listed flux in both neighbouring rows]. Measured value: 1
